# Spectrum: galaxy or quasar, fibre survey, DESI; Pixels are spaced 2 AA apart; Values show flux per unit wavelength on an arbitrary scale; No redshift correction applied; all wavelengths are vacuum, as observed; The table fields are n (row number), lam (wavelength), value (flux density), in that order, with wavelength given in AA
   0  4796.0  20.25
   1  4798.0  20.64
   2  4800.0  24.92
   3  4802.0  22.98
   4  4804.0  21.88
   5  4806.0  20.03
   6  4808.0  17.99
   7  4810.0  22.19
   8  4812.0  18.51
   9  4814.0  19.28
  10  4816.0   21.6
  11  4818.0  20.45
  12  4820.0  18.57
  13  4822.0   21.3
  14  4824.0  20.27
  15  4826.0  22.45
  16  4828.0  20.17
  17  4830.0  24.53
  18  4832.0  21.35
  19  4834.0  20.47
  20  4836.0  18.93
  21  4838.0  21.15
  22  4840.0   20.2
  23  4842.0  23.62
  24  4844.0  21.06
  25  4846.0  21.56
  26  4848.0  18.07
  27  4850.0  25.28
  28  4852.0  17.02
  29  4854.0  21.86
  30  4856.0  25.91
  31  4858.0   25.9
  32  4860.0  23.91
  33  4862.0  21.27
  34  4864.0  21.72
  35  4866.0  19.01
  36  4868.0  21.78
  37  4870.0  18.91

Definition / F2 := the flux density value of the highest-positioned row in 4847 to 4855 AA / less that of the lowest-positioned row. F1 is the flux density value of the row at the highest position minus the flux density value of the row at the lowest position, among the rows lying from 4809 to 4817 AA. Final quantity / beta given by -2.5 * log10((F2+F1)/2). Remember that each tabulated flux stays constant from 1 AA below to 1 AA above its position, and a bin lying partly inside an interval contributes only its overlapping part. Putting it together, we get -0.51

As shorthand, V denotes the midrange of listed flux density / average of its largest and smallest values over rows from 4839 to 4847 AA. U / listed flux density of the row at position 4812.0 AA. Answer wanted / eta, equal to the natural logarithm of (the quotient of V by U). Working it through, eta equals 0.17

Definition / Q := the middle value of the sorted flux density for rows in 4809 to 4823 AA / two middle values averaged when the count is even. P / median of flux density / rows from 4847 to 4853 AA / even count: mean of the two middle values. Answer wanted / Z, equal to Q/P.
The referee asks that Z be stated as 1.13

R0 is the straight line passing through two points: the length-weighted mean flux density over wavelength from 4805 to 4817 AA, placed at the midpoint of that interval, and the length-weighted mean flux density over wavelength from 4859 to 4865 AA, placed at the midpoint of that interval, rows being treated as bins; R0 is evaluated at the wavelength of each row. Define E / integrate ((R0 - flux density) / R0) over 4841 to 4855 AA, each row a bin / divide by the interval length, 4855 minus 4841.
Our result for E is 0.020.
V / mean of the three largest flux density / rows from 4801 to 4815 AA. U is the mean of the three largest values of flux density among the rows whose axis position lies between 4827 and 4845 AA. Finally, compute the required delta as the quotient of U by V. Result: 1.04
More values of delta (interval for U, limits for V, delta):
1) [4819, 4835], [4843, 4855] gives 0.99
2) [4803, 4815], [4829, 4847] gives 0.92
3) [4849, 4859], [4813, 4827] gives 1.18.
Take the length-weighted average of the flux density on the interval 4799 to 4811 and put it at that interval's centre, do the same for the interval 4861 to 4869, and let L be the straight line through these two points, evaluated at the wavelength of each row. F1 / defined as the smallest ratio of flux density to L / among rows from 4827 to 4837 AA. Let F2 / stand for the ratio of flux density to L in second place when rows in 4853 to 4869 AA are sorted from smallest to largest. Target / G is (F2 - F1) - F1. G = -0.8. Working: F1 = 0.89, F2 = 1.01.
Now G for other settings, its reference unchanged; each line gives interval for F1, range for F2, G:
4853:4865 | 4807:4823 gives -1.2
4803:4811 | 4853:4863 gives -0.6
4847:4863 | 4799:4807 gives -0.6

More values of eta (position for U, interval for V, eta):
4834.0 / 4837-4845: 0.07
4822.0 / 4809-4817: -0.05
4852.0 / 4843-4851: 0.24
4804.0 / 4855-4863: 0.08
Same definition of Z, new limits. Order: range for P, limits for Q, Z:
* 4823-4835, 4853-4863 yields 1.14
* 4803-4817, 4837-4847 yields 1.06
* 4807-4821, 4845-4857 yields 1.13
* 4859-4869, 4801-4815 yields 0.92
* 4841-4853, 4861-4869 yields 1.01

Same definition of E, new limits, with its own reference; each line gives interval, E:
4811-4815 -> 0.057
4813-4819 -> -0.014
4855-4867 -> -0.032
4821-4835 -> -0.038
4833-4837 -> 0.064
